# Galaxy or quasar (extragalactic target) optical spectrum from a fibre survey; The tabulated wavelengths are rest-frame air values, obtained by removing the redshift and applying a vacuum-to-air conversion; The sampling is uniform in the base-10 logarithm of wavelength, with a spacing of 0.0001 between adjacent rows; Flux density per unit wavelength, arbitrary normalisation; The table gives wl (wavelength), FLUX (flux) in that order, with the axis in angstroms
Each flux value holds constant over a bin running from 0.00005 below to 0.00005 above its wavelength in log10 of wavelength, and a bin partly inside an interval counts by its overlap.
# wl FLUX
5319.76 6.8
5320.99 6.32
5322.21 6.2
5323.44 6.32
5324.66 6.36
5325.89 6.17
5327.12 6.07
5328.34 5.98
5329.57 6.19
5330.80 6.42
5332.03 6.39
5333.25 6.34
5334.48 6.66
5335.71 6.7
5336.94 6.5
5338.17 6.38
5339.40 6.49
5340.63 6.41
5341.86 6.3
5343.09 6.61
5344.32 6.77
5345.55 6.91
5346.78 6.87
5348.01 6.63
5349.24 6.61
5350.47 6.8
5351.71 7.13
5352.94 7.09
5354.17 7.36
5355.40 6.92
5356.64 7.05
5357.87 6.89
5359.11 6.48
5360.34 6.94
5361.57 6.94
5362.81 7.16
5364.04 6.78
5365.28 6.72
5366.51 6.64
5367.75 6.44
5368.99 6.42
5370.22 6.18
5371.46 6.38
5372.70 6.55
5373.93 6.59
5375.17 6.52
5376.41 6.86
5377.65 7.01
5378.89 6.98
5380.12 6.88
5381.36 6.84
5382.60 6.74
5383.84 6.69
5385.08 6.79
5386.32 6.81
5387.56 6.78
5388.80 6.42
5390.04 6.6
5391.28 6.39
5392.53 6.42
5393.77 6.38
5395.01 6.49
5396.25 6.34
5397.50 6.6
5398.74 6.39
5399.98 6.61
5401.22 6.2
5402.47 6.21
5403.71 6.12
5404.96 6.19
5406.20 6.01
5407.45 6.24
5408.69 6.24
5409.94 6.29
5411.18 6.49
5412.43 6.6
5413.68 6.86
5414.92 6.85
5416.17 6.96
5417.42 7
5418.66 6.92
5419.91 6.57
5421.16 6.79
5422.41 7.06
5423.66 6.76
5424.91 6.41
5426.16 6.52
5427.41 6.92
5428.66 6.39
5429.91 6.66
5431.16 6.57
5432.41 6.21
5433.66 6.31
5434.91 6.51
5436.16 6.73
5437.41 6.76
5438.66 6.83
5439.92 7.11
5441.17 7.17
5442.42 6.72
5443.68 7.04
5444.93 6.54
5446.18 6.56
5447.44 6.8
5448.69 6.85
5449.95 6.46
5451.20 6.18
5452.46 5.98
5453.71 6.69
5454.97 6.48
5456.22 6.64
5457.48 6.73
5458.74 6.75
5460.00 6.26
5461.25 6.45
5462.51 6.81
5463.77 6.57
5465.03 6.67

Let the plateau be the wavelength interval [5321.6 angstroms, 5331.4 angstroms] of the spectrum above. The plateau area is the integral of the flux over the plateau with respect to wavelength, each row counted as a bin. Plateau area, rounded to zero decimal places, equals 61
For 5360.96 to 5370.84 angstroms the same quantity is 66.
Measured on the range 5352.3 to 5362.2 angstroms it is 69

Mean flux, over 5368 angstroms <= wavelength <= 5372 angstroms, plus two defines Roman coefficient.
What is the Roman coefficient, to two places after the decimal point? 8.33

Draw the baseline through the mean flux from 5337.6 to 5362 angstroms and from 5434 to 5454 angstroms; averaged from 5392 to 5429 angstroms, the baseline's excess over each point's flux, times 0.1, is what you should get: 0.019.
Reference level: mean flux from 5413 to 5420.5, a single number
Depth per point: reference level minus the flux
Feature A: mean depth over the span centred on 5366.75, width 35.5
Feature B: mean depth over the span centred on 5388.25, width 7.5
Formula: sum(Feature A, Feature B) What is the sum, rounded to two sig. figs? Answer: 0.31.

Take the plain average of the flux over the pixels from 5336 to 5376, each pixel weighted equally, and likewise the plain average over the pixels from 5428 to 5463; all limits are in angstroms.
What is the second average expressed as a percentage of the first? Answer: 98.7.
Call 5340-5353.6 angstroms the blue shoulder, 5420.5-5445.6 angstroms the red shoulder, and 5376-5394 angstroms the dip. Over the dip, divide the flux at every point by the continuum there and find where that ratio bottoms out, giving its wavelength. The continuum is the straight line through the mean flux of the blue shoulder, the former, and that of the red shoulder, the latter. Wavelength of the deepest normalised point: 5393.77 angstroms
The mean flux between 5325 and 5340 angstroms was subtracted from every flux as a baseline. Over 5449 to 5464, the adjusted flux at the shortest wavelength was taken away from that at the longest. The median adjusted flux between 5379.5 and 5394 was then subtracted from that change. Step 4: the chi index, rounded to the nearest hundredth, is -0.25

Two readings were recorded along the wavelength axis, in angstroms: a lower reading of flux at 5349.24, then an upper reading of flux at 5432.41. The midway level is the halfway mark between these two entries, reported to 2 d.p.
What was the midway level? 6.41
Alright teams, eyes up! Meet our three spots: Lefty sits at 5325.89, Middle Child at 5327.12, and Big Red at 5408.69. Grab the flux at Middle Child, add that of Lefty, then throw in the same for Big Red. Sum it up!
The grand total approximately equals 18.5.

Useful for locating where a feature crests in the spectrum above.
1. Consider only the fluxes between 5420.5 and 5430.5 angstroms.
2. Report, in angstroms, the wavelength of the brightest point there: 5422.41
